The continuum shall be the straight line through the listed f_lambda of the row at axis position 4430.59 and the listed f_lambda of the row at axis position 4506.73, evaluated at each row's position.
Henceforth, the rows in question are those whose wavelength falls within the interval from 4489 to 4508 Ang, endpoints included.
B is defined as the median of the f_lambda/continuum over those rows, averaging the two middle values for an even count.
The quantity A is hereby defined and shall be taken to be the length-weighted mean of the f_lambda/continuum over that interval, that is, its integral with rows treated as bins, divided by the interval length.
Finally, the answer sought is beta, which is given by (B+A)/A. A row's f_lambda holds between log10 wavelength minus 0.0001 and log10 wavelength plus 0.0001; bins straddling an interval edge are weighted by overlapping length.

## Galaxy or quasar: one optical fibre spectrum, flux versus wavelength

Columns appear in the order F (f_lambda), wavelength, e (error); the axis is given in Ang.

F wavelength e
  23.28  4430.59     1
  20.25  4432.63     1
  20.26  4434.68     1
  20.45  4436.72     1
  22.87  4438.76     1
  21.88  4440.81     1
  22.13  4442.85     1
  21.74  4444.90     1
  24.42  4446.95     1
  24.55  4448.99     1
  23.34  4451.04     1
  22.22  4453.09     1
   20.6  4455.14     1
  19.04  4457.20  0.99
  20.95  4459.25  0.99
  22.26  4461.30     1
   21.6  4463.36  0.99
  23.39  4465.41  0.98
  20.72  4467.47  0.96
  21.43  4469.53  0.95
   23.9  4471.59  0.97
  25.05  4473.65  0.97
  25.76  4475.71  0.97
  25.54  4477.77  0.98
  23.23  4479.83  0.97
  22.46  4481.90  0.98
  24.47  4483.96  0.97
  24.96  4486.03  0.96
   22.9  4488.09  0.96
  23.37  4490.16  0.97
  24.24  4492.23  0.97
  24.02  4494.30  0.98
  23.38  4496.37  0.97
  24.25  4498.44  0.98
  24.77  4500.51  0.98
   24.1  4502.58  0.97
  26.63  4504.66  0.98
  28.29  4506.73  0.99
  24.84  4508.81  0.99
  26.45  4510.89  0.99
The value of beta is 1.98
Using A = 0.892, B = 0.87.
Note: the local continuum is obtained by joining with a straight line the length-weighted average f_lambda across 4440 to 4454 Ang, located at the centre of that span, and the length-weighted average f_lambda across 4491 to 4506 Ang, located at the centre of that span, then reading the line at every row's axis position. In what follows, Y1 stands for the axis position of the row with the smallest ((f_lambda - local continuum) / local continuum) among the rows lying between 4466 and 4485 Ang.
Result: 4467.47 Ang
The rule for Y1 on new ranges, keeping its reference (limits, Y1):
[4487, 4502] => 4488.09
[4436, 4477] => 4457.20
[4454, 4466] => 4457.20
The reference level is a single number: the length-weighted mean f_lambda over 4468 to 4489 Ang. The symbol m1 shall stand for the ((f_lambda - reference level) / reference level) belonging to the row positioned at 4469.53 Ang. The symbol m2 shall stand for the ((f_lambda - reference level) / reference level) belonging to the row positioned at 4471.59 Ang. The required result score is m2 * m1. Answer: 0.000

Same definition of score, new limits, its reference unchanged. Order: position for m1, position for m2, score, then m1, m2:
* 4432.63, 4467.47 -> 0.020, -0.15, -0.13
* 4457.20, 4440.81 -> 0.017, -0.20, -0.08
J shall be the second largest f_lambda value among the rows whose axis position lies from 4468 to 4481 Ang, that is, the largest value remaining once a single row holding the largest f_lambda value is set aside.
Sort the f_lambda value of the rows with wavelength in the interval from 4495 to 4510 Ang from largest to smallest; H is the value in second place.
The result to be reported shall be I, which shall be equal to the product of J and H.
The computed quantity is 680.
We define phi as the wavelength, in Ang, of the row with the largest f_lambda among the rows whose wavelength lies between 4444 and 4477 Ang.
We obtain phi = 4475.71 Ang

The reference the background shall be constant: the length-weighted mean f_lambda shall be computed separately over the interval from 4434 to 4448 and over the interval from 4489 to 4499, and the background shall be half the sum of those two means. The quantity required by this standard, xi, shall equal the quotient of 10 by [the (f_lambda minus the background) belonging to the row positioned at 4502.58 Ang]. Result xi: 8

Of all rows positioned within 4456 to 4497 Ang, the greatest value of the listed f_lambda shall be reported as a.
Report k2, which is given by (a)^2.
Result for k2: 664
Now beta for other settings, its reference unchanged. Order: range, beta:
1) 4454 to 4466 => 2.00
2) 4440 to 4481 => 2.01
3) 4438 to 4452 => 2.00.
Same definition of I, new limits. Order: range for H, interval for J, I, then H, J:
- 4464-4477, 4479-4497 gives 613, 25.05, 24.47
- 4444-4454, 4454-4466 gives 544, 24.42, 22.26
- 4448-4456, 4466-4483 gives 596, 23.34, 25.54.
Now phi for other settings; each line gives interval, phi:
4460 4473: 4471.59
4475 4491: 4475.71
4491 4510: 4506.73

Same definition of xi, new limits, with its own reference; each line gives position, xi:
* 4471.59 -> 10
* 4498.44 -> 8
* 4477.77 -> 4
